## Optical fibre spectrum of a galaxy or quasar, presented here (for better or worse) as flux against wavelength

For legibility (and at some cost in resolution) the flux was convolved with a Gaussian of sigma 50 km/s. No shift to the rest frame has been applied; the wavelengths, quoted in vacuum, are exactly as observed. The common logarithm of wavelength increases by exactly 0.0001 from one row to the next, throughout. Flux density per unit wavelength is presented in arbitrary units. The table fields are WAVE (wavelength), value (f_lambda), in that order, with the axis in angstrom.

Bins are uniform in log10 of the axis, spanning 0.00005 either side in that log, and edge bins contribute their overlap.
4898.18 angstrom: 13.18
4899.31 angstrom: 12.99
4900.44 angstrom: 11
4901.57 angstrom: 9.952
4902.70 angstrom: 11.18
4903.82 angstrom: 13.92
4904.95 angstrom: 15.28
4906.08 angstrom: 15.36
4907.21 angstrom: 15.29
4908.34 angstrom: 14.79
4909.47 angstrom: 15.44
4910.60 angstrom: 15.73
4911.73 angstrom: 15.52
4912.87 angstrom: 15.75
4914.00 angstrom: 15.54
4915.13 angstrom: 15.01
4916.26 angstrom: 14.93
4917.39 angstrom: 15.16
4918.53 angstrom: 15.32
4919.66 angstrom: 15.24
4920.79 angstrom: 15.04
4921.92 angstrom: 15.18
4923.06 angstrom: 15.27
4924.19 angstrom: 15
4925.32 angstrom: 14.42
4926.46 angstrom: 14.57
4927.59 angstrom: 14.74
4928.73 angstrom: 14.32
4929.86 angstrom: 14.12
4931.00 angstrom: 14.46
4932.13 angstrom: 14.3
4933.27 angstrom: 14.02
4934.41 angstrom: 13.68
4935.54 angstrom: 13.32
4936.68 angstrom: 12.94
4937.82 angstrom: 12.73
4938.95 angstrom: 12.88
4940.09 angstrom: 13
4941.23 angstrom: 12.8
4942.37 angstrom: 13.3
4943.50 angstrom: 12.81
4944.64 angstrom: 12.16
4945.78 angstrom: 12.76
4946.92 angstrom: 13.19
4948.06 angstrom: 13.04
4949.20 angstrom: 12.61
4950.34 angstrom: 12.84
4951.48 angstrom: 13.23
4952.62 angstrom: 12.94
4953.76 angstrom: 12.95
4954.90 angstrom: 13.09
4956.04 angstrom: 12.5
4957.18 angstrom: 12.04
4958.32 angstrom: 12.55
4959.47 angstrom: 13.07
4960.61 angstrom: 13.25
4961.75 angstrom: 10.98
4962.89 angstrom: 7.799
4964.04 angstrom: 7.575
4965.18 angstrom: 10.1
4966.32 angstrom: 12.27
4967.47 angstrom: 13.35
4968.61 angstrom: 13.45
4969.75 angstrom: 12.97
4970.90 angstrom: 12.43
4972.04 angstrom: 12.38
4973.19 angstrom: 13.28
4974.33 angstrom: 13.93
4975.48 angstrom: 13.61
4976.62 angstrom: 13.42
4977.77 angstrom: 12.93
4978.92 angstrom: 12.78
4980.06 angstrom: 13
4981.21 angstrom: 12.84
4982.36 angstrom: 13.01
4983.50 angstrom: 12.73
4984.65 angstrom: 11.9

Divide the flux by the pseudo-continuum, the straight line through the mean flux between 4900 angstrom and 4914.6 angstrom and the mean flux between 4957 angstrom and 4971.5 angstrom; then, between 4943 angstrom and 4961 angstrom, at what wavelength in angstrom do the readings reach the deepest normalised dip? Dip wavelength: 4944.64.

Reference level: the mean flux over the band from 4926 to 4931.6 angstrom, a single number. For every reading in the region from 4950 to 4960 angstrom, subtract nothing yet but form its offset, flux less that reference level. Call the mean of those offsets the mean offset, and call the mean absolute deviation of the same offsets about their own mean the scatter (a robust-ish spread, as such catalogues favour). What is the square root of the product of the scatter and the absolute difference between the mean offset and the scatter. 0.75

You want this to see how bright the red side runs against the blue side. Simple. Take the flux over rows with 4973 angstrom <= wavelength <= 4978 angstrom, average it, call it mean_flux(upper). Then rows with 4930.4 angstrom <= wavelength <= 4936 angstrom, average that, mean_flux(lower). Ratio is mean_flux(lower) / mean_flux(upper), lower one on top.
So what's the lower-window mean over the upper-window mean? 1.04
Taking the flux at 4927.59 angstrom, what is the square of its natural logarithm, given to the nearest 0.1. 7.2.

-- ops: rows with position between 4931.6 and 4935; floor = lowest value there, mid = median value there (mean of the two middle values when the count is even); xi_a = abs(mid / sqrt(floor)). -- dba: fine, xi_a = 3.79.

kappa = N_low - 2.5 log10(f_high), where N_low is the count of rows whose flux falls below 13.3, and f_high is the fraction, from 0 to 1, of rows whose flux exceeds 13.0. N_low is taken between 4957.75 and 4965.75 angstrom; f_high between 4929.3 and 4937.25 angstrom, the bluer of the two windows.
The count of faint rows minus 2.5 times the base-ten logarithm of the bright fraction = 7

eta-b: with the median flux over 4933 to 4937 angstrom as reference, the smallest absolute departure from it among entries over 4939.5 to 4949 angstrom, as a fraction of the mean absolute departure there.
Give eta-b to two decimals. 0.32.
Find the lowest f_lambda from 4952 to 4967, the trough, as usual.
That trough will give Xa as 7.575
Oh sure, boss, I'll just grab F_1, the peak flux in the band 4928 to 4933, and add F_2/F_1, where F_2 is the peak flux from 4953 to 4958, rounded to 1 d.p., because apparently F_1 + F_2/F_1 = 15.4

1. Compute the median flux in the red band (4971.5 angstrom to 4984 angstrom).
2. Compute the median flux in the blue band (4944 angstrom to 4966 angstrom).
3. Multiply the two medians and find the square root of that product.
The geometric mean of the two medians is 12.9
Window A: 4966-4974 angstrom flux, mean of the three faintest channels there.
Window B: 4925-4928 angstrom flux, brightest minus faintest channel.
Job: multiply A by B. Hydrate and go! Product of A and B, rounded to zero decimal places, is 4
